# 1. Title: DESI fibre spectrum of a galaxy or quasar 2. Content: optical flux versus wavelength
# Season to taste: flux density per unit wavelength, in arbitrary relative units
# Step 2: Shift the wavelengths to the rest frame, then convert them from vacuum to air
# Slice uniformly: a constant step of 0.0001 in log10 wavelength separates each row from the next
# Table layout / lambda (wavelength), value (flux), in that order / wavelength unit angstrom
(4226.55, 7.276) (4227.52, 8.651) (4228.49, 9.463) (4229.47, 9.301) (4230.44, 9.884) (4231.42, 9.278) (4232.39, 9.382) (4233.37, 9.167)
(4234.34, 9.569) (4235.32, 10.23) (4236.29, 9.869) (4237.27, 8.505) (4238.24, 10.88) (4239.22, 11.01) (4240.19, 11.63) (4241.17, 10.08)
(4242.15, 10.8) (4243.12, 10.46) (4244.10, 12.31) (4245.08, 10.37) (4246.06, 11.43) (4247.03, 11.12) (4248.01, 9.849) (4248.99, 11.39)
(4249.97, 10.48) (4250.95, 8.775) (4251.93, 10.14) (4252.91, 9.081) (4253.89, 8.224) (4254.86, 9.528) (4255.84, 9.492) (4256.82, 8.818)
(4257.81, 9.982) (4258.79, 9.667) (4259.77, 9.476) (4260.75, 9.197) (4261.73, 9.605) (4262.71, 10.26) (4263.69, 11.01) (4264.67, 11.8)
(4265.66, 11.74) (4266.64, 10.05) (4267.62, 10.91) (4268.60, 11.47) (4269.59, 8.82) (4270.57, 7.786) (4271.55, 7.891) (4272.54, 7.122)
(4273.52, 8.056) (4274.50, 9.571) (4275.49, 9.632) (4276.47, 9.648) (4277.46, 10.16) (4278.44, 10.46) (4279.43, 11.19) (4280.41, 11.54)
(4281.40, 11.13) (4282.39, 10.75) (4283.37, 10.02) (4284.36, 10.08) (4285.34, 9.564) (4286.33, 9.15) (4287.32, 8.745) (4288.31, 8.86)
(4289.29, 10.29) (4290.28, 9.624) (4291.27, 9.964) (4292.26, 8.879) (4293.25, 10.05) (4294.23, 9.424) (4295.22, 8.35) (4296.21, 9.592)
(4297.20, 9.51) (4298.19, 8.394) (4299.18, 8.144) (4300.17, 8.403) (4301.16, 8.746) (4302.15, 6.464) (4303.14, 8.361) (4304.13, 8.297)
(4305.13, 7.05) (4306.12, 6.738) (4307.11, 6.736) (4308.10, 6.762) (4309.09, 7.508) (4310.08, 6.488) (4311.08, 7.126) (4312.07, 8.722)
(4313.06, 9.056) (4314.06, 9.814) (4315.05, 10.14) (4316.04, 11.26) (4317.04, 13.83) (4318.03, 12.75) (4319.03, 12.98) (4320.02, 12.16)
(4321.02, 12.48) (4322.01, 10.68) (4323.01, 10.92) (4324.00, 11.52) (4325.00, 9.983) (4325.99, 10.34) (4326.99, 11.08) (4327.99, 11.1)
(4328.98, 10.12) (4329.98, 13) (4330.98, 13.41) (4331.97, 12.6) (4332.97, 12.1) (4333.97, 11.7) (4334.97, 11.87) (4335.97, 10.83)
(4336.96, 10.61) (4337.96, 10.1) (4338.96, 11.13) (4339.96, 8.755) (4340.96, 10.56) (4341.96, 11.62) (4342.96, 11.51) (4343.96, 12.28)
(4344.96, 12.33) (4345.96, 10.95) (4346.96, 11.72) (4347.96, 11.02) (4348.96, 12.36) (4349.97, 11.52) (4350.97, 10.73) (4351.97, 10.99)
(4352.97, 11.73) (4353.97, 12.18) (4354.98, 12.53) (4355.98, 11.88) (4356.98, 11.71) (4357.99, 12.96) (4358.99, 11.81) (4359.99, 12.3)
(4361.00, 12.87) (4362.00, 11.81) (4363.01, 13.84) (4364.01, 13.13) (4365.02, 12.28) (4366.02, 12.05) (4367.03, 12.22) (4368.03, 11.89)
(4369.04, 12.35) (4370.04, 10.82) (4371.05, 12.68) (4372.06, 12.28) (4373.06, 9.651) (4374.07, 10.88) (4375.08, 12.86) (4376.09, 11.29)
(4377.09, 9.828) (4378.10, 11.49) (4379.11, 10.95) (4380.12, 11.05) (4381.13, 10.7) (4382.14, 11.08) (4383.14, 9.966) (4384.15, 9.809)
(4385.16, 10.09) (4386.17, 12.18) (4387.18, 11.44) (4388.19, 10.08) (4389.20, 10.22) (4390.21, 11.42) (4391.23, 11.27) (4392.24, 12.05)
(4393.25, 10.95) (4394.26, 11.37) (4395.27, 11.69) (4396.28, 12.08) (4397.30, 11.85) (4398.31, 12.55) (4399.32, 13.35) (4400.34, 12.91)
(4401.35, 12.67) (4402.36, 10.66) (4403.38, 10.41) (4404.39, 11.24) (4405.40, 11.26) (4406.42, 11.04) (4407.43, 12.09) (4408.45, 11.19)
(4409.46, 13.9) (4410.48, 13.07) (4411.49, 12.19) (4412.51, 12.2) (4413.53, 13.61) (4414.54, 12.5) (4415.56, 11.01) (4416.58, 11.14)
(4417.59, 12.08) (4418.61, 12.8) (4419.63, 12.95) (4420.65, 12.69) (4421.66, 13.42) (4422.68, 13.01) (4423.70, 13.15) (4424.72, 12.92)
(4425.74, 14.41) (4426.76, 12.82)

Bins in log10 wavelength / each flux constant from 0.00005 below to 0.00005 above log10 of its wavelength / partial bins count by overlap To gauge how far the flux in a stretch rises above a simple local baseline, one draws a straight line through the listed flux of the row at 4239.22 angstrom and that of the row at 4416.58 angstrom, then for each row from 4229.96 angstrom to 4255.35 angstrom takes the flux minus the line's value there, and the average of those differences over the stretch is -0.9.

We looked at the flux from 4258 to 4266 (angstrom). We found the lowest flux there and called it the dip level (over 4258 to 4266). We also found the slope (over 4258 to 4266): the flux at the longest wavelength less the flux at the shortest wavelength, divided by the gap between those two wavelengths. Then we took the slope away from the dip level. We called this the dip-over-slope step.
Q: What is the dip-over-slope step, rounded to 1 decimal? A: 8.9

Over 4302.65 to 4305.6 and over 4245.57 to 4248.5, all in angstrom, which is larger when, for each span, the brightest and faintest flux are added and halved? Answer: 10.6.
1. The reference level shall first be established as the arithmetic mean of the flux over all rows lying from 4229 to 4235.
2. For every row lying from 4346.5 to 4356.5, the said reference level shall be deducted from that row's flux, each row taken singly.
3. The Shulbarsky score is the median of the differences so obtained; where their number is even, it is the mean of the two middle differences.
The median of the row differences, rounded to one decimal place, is 2.3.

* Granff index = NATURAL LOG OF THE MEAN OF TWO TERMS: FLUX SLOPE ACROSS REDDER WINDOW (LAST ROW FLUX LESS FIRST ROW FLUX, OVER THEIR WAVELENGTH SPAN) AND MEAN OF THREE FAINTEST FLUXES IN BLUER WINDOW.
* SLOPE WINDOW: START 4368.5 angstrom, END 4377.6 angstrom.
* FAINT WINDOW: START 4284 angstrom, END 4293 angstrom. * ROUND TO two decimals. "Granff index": 1.45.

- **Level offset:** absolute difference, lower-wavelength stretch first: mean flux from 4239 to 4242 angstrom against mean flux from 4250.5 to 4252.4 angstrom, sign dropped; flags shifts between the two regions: 1.4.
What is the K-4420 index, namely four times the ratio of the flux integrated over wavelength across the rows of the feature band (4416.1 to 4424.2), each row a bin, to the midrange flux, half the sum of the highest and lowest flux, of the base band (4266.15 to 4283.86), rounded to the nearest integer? 44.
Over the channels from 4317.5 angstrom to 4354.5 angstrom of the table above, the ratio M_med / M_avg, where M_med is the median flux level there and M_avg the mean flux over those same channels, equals 1.01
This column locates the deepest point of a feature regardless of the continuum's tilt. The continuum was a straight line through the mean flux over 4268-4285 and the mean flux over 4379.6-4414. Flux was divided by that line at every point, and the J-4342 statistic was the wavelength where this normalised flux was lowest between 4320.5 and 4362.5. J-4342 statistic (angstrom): 4339.96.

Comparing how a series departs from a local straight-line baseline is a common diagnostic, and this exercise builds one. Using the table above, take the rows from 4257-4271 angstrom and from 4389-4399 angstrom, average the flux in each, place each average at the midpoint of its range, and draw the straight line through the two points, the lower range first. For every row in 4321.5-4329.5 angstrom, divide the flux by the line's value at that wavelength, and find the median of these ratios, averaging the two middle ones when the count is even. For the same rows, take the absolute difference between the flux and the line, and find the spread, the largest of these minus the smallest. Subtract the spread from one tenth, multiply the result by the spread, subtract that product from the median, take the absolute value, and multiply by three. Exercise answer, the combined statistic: 4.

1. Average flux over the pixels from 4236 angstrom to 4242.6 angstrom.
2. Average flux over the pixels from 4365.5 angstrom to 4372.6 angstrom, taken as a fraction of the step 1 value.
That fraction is 1.16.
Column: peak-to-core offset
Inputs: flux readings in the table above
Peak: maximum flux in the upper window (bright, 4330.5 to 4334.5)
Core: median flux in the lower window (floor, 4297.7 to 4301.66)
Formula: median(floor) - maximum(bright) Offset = -5.0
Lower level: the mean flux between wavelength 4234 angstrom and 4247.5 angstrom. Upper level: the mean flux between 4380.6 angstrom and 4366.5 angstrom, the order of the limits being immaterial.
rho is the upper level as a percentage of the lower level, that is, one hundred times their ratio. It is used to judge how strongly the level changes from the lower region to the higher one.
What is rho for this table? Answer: 108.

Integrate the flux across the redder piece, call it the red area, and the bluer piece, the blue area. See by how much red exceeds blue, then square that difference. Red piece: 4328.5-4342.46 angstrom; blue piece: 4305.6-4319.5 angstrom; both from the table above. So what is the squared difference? 846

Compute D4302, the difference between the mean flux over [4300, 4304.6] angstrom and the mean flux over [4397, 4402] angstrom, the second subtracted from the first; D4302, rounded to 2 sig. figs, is -4.6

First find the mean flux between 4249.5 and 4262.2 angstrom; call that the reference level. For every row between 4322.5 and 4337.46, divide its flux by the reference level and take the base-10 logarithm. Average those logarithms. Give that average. 0.082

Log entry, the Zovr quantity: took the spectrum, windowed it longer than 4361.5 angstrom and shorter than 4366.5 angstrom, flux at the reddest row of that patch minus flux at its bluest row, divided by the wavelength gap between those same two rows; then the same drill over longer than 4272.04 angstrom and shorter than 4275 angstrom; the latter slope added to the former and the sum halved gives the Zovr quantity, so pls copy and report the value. 0.65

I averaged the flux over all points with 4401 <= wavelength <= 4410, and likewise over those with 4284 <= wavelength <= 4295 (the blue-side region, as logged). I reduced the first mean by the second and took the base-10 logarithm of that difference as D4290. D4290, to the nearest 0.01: 0.32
